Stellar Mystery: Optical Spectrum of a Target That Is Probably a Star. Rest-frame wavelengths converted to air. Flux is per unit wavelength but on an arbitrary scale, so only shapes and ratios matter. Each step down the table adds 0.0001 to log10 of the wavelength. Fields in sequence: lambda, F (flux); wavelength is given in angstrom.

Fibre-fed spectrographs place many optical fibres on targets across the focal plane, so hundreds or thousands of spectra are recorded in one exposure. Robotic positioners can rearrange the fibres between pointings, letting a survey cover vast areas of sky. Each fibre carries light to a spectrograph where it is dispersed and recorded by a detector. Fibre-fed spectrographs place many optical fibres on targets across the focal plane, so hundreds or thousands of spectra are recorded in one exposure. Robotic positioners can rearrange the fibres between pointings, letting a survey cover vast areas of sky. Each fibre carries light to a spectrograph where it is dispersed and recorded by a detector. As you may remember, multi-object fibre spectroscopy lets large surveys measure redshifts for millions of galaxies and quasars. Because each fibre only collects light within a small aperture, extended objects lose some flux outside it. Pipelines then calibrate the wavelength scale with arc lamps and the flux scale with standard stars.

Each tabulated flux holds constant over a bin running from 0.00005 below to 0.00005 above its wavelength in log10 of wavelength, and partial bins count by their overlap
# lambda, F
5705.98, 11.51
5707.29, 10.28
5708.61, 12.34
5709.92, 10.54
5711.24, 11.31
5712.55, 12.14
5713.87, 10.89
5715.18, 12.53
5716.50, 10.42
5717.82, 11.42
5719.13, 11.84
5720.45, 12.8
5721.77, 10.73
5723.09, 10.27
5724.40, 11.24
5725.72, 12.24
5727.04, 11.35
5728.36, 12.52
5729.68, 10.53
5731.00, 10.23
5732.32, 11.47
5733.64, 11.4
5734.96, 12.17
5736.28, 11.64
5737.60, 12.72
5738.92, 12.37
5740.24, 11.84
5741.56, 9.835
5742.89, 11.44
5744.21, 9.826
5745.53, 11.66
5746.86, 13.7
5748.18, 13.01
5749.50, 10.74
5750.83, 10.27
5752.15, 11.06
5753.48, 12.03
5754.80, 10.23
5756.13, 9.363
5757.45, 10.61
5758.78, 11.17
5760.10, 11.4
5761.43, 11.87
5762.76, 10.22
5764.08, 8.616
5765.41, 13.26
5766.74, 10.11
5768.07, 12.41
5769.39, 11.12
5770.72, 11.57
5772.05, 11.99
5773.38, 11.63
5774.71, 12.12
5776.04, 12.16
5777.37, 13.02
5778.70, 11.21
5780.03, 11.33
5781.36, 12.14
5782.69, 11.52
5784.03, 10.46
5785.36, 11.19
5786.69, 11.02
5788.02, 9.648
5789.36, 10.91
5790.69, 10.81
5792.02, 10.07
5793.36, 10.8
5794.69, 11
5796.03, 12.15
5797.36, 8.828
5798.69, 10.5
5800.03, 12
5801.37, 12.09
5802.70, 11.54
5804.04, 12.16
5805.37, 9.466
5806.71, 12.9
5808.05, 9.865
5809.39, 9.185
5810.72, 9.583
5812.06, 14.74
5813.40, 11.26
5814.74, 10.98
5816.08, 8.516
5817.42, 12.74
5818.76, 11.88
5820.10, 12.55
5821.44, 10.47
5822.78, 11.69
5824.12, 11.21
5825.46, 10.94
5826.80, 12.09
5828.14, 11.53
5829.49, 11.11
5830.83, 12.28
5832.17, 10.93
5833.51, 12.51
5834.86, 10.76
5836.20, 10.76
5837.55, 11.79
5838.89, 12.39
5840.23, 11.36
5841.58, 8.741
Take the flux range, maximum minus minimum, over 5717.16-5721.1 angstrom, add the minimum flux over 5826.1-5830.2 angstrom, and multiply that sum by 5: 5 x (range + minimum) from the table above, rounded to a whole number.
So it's 62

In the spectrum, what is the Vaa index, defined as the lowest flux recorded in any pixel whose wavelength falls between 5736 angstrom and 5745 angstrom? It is 9.826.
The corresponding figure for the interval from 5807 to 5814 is 9.185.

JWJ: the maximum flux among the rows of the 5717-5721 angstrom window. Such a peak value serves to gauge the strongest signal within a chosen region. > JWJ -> 12.8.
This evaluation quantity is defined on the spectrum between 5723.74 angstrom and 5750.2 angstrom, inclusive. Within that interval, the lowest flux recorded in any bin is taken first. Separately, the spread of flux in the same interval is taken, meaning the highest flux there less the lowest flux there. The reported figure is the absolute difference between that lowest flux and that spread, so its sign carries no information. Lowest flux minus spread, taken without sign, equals 6.0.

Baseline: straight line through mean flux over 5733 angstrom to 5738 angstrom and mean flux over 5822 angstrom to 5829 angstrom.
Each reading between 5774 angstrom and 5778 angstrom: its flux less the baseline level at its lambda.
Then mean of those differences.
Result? 0.7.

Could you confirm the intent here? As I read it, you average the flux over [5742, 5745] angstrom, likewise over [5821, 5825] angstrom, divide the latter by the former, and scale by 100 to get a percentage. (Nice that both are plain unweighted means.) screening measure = 105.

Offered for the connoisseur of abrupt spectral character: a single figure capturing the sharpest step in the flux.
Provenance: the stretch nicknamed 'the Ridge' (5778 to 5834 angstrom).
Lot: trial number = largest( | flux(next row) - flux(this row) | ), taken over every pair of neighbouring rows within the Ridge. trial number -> 5.2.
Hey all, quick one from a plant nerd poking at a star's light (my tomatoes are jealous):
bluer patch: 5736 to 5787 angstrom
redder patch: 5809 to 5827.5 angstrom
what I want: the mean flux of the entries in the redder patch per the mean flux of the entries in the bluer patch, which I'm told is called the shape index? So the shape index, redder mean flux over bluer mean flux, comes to 0.99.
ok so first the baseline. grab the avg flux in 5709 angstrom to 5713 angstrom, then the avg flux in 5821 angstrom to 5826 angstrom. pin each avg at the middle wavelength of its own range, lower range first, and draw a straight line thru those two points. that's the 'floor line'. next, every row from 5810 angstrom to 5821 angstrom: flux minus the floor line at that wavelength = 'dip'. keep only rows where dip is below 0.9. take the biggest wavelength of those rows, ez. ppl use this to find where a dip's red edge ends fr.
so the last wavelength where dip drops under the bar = 5818.76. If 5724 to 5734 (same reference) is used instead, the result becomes 5733.64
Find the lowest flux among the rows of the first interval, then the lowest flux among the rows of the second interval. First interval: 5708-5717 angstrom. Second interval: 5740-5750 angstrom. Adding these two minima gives 20.2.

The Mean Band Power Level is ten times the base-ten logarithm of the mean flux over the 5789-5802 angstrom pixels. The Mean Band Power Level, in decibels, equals 10.4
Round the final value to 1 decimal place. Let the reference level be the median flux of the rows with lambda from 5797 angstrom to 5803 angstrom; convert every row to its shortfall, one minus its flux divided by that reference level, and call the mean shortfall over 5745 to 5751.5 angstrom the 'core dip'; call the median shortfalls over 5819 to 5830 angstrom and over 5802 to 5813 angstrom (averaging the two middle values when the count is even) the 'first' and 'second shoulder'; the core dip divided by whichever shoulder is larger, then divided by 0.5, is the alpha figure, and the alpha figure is -0.8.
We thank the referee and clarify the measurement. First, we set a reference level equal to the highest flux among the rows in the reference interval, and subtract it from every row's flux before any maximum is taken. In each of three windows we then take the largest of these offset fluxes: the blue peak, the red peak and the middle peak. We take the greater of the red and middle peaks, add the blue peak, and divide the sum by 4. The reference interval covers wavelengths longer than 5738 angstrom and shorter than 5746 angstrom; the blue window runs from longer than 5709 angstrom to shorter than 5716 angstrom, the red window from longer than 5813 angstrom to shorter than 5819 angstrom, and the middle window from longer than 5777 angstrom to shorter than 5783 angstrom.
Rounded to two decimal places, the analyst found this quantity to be 0.20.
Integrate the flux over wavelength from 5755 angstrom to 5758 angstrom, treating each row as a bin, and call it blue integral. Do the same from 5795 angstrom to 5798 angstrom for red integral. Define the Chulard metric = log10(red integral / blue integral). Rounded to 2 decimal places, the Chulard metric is 0.02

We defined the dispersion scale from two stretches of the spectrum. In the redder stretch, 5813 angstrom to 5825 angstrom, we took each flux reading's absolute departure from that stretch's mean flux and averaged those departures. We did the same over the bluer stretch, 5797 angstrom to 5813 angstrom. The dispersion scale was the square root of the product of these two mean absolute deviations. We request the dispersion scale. 1.13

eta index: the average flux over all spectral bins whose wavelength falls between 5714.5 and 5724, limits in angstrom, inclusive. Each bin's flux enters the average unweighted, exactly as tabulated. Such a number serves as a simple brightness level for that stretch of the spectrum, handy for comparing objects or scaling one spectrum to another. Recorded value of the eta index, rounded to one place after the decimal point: 11.4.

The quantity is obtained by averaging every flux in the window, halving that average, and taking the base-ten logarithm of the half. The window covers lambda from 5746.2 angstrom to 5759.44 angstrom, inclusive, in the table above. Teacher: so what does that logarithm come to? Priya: 0.749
